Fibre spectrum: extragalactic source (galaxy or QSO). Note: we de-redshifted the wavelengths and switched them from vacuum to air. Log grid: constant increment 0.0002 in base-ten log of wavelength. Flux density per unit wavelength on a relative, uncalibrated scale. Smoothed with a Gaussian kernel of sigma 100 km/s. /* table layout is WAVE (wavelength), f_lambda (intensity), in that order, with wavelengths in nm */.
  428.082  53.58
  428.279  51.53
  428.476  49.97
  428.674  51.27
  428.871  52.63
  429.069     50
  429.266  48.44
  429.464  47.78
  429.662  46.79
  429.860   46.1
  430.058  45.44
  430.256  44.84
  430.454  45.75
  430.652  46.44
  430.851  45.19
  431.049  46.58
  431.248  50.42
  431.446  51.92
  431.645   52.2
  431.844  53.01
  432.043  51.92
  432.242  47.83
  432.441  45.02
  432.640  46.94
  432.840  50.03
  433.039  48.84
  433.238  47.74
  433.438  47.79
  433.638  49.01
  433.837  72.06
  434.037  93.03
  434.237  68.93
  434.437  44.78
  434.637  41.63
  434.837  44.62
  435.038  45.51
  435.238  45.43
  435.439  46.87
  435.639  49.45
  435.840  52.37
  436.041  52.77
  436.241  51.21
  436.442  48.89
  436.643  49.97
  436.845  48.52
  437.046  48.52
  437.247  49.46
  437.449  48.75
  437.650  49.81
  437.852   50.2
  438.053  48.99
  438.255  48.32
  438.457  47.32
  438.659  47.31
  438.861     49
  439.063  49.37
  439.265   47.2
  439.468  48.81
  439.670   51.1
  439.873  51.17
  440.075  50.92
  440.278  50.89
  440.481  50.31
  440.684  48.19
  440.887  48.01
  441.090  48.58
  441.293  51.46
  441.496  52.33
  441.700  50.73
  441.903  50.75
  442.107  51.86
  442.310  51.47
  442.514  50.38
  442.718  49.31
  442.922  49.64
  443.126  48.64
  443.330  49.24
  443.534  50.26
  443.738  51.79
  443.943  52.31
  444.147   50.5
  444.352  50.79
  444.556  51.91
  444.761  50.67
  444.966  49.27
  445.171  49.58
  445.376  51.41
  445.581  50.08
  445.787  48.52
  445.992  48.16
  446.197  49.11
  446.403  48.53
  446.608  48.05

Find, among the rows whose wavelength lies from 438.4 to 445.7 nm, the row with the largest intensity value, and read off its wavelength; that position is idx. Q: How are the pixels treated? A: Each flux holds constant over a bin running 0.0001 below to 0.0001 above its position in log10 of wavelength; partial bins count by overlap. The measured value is 441.496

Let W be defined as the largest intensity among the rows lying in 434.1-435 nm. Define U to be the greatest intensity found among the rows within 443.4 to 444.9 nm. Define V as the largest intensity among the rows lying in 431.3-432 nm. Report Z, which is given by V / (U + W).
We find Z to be 0.437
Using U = 52.31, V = 53.01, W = 68.93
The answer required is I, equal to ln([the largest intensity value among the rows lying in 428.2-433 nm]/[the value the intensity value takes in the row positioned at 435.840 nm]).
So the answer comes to 0.01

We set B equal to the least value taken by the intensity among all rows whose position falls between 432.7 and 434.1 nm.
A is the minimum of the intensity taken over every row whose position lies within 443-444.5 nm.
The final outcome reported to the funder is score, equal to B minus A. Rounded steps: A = 48.64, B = 47.74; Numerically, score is -0.9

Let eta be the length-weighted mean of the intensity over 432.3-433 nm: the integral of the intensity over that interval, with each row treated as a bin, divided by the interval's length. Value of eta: 47.5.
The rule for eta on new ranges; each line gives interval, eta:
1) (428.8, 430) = 48.4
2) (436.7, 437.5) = 48.8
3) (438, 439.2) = 48.3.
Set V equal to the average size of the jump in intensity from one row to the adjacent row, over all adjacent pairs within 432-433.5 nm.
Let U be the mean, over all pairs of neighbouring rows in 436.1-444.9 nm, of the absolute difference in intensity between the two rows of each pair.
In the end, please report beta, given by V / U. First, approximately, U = 1.0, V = 2.0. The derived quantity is 2.1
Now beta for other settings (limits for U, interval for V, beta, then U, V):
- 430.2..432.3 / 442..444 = 0.5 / 1.6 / 0.8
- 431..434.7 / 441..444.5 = 0.2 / 6.6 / 1.0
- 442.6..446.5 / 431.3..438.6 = 4.0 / 1.0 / 3.9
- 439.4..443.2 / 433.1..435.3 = 11.0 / 0.9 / 10.1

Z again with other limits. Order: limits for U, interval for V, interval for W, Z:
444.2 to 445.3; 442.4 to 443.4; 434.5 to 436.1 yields 0.481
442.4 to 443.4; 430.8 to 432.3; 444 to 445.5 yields 0.518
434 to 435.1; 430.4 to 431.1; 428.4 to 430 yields 0.320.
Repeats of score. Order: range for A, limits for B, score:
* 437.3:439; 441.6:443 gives 2.0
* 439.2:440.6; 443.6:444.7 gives 3.3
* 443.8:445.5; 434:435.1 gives -7.6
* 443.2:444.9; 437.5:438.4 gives -0.9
